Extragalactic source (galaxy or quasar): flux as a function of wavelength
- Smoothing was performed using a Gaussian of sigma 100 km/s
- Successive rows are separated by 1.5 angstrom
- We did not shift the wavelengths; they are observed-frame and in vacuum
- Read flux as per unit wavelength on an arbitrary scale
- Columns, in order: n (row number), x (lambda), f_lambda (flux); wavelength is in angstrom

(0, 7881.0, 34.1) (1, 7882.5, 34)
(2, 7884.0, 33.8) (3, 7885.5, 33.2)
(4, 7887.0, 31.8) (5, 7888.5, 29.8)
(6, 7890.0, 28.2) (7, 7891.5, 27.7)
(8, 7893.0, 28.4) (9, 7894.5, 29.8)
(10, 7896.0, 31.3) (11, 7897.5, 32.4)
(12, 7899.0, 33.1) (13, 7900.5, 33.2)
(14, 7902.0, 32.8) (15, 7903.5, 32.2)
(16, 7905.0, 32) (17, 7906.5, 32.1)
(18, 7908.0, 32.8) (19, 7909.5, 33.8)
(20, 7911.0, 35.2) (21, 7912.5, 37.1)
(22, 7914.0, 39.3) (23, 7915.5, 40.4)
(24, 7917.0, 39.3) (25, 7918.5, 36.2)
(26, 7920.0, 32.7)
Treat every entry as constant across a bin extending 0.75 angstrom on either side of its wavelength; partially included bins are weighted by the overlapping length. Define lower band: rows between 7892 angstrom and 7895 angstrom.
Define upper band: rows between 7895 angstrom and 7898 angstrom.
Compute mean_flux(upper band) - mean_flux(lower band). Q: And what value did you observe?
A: 3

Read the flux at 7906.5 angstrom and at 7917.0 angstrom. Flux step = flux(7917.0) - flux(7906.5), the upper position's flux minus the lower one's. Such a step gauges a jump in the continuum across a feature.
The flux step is 7.2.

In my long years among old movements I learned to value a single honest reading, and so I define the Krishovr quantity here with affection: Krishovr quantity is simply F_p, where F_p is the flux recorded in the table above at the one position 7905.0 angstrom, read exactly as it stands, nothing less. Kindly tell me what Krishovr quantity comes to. 32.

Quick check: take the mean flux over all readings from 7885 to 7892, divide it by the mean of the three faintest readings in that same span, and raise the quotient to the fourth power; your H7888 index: 1.24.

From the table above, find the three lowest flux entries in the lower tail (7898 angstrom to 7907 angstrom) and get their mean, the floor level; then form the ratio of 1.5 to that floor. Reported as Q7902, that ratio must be 0.047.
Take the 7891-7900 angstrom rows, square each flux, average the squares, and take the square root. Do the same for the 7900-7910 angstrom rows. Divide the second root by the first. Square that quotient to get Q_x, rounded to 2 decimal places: 1.15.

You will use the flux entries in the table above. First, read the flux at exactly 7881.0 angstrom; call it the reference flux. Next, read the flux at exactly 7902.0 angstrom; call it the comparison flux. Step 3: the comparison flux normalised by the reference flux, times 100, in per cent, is 96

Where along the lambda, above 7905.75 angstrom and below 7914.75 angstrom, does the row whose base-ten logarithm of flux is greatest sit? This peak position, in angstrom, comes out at 7914.0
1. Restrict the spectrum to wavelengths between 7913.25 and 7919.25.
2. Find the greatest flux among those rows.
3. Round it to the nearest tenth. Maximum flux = 40.4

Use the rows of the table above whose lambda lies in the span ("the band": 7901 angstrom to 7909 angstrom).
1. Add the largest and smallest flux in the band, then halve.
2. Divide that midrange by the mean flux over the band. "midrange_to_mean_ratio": 1.00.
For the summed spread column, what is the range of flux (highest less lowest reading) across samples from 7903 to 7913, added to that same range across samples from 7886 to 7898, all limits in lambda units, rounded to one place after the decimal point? 9.8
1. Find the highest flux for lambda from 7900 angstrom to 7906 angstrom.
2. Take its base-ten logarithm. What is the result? 1.52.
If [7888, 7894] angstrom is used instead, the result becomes 1.47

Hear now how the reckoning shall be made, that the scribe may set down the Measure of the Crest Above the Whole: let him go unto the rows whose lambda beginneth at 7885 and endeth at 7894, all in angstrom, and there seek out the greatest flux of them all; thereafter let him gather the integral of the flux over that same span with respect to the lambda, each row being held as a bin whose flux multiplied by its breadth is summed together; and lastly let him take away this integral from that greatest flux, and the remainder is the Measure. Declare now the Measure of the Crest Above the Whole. -235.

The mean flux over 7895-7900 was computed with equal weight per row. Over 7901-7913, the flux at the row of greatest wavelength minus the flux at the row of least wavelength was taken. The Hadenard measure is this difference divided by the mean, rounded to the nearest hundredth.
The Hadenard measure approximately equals 0.13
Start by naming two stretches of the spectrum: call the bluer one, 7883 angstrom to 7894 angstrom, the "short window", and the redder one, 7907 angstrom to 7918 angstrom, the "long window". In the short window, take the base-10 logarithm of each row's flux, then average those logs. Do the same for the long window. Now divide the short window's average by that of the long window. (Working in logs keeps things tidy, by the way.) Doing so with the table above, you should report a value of 0.95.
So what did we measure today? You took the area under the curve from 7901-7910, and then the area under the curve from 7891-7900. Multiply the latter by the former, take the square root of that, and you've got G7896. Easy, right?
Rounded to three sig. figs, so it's 284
